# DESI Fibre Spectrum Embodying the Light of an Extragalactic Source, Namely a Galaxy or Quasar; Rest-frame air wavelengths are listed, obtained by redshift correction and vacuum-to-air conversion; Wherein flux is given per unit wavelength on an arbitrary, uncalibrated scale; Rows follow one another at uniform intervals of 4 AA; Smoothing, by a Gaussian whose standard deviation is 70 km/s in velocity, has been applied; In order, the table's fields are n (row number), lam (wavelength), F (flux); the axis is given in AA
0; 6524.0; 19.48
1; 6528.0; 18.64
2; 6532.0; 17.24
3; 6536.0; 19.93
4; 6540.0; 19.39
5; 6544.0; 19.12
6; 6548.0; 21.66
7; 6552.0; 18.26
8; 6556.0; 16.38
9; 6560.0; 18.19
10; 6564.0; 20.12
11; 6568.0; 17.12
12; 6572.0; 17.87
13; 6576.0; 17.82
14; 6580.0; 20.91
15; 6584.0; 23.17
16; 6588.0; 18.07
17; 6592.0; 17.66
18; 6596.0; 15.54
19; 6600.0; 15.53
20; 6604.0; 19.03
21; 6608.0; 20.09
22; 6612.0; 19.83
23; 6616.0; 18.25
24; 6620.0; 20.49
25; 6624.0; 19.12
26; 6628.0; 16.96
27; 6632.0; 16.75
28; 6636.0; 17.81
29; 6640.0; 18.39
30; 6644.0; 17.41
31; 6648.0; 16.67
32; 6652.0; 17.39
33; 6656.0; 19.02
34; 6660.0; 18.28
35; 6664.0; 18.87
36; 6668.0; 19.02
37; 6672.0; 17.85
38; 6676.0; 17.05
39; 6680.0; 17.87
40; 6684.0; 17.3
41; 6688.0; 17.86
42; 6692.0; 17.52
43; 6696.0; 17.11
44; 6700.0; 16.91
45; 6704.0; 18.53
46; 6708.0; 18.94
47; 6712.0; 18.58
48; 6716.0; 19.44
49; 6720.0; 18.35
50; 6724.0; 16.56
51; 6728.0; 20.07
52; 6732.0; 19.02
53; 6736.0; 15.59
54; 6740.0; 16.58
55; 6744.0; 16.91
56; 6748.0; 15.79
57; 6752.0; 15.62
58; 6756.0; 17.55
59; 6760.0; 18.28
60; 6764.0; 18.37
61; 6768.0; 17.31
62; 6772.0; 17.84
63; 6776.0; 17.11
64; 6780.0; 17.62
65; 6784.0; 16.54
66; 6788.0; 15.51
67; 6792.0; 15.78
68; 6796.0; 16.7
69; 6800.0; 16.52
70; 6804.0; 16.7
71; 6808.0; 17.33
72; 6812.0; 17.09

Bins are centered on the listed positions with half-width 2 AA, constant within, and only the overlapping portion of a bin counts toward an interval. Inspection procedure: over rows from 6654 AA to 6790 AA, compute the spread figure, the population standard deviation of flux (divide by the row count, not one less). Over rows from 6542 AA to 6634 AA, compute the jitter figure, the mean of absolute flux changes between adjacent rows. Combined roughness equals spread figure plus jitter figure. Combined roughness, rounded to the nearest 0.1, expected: 3.0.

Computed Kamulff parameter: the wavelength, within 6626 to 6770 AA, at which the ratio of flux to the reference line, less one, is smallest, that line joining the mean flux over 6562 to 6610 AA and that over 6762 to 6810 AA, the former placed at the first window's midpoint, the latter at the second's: 6736.0 AA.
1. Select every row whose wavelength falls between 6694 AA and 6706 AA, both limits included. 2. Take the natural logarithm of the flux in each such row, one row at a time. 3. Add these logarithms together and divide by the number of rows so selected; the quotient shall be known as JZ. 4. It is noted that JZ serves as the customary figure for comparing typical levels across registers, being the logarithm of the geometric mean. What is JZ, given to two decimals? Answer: 2.86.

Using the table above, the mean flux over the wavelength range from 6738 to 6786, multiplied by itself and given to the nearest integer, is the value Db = 293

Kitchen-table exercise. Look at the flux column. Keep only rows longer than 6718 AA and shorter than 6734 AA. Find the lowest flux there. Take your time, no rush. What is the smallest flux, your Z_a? 16.56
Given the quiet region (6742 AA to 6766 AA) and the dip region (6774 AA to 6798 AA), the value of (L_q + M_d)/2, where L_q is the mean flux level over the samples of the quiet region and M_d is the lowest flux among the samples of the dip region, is 16.3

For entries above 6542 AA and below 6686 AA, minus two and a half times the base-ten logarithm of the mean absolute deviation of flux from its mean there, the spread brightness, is -0.2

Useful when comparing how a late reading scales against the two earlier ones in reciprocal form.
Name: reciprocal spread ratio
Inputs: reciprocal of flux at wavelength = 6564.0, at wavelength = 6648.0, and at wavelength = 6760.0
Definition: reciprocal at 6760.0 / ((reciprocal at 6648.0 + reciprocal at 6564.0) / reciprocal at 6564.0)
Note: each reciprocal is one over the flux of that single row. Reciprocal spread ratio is 0.025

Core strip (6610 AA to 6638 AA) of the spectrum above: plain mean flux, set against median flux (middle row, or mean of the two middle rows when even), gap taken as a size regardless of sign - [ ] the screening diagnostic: 0.21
